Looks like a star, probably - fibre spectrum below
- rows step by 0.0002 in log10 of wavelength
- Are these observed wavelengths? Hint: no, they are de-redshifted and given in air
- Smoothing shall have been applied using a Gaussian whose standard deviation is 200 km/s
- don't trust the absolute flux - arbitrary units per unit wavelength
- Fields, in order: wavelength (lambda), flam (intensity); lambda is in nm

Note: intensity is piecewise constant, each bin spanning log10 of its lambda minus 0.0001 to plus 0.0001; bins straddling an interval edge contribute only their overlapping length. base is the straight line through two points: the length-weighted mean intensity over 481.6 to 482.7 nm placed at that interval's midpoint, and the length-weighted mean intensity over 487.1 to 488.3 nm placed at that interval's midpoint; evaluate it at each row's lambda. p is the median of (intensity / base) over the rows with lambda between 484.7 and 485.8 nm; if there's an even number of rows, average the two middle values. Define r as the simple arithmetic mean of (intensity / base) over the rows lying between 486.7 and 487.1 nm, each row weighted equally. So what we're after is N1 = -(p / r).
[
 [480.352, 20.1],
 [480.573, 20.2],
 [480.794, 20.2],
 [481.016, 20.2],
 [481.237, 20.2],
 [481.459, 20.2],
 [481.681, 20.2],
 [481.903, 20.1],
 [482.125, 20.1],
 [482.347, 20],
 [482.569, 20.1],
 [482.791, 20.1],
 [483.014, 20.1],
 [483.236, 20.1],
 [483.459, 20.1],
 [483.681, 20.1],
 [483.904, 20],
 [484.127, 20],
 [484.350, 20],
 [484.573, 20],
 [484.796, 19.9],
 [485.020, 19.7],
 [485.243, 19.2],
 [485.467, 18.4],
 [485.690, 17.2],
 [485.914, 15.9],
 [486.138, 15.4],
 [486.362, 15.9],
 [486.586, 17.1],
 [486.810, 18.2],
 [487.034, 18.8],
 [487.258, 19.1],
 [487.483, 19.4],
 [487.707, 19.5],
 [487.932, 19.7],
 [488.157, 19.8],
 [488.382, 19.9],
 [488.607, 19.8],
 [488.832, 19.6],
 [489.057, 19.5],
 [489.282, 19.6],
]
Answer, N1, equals -1.03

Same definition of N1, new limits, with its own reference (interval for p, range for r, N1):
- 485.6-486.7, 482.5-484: -0.81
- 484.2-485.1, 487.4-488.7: -0.99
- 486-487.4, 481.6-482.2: -0.90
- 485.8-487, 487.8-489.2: -0.80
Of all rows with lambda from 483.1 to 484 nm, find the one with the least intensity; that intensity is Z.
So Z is 20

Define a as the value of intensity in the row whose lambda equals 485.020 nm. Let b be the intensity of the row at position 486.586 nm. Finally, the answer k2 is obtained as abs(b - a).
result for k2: 2.6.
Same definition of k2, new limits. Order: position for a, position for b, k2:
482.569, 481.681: 0.1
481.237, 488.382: 0.3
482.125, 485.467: 1.7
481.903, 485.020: 0.4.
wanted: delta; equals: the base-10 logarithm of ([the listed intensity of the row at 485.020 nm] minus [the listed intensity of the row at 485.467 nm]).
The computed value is 0.1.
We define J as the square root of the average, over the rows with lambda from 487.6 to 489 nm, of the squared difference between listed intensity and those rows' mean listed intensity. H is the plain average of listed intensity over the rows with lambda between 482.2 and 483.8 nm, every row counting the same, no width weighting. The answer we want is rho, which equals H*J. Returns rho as 2.7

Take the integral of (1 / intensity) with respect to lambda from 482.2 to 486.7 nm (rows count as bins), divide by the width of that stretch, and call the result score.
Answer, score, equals 0.0532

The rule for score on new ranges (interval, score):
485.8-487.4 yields 0.0584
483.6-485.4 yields 0.0504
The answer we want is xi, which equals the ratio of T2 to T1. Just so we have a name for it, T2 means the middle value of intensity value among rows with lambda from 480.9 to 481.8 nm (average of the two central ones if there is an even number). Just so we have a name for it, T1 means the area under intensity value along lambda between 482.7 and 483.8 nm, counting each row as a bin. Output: 0.9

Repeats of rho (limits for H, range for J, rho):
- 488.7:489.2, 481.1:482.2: 1.0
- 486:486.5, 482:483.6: 0.5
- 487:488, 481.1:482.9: 1.3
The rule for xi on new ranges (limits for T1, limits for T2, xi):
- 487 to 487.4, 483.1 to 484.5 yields 2.6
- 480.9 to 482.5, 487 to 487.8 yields 0.6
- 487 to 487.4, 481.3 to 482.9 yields 2.6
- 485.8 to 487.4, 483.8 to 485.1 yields 0.7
